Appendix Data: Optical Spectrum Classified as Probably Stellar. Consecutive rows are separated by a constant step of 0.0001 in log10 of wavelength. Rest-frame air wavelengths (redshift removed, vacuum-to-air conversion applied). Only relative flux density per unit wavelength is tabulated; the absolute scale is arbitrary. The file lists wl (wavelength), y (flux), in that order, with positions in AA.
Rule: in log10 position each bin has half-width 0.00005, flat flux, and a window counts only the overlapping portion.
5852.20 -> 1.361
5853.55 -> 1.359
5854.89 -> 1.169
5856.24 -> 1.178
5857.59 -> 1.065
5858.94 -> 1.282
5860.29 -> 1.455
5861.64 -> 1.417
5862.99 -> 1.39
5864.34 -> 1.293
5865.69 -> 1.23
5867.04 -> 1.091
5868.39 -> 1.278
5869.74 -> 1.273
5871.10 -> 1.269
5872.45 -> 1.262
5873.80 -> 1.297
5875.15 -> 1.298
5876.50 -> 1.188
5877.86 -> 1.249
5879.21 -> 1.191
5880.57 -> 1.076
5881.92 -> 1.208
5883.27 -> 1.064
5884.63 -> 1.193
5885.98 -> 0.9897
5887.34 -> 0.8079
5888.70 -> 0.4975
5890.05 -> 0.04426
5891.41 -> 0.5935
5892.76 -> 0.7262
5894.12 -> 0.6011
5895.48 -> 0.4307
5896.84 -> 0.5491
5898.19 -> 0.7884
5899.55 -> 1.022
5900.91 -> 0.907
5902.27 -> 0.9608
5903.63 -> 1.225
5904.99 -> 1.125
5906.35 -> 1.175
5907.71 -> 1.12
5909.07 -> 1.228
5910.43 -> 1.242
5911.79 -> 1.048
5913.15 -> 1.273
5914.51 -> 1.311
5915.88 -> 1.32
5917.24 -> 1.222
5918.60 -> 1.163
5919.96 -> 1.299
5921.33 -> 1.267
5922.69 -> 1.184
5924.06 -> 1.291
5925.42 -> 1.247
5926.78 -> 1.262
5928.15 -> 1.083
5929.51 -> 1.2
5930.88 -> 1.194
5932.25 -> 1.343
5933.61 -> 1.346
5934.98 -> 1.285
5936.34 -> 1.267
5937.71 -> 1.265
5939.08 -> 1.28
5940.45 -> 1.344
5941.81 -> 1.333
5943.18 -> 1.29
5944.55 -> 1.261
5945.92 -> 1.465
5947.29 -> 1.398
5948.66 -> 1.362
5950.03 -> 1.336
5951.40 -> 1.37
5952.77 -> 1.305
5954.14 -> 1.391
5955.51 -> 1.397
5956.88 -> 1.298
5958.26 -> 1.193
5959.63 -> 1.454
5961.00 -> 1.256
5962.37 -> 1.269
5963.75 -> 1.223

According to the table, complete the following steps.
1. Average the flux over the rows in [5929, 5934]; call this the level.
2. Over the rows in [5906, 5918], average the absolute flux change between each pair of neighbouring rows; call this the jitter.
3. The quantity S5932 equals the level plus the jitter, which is 1.36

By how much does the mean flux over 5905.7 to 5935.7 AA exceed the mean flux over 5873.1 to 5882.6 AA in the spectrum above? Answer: 0.0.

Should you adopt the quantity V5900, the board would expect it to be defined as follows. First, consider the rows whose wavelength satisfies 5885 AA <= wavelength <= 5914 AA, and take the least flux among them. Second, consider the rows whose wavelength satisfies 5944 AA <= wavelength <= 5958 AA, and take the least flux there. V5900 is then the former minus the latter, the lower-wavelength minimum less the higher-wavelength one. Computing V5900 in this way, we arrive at -1.2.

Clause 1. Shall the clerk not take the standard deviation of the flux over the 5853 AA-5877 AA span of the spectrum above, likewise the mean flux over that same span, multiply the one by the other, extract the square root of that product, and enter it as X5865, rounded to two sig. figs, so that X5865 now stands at 0.36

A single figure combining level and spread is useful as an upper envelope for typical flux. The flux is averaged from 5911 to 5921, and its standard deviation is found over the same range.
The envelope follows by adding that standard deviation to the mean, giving 1.33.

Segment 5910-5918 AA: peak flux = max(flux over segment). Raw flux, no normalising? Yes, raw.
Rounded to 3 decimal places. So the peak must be 1.320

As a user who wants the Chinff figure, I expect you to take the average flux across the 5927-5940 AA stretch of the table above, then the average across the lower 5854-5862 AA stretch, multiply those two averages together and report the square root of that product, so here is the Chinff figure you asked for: 1.26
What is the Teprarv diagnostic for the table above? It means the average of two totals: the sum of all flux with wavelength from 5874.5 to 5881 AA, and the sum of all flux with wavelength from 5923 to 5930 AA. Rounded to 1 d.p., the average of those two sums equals 6.0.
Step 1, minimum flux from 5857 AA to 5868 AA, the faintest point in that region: 1.065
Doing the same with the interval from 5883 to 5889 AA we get 0.4975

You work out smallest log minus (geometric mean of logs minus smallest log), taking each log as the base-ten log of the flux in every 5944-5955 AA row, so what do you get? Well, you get 0.069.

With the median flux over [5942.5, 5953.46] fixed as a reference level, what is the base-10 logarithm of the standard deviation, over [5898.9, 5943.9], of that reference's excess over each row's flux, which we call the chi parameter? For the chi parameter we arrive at -0.96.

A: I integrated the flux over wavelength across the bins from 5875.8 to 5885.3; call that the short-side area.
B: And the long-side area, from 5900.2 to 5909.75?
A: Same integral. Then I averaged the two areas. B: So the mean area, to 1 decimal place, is 10.8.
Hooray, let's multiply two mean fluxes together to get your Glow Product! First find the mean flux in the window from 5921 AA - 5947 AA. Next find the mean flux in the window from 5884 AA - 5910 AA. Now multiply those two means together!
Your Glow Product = 1.1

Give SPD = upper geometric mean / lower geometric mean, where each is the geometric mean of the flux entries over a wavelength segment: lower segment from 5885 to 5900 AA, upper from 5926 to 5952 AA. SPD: 2.46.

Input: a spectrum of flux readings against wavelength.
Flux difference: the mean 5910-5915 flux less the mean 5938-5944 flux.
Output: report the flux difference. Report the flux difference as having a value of -0.09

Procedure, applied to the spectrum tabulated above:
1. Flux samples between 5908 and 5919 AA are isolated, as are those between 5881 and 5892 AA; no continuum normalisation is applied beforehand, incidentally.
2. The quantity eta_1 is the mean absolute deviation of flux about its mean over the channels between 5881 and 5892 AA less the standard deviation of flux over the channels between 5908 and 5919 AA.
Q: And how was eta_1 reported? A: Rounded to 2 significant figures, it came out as 0.23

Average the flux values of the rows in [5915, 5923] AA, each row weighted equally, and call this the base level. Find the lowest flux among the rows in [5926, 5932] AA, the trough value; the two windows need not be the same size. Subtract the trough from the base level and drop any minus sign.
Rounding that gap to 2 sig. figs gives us 0.16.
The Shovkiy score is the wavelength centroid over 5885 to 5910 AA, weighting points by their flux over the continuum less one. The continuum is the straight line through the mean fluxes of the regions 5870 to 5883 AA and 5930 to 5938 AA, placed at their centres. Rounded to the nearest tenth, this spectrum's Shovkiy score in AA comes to 5894.0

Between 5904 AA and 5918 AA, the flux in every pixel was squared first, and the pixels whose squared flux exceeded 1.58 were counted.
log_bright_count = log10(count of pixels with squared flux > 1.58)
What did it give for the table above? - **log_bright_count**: 0.48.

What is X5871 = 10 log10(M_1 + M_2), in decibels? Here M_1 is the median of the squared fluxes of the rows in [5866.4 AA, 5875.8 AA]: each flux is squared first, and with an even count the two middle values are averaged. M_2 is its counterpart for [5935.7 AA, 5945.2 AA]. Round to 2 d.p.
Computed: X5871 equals 5.13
